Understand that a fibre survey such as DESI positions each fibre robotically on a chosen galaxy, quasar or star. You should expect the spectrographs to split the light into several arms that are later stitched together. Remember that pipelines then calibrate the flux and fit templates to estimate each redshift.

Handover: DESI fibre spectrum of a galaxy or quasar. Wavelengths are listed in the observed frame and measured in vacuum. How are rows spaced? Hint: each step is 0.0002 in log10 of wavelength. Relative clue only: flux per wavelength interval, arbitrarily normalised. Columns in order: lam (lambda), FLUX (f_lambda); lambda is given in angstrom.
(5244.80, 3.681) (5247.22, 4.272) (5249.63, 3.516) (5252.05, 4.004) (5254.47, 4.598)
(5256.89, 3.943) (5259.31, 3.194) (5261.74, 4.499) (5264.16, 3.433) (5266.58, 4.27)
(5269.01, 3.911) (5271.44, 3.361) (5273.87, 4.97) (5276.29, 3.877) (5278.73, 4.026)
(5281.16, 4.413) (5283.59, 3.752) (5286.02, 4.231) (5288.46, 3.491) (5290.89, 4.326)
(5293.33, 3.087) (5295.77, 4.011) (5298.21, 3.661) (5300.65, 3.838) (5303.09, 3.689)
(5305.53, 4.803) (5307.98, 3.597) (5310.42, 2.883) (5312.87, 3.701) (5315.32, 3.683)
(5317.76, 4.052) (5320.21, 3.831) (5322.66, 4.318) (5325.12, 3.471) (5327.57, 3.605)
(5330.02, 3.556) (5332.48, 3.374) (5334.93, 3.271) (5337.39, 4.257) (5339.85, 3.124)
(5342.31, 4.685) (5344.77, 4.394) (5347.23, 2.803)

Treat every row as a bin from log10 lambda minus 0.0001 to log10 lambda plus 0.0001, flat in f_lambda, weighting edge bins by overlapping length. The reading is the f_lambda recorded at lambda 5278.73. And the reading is 4.026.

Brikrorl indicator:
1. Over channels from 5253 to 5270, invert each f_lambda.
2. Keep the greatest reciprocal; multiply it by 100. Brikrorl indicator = 31.3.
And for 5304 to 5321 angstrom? 34.7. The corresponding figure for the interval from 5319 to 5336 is 30.6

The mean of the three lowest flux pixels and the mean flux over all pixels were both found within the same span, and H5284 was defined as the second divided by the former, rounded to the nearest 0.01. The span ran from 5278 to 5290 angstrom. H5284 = 1.06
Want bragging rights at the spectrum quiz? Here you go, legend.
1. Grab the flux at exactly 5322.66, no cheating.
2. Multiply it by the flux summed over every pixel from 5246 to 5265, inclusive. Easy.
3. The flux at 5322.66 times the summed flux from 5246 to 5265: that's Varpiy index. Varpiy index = 136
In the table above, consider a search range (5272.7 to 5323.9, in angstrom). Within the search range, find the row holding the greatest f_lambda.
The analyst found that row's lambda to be 5273.87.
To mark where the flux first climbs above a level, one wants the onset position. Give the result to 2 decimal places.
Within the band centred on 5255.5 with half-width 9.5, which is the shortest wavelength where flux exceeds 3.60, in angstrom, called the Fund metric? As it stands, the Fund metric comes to 5247.22 angstrom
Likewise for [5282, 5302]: 5283.59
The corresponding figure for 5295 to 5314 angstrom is 5295.77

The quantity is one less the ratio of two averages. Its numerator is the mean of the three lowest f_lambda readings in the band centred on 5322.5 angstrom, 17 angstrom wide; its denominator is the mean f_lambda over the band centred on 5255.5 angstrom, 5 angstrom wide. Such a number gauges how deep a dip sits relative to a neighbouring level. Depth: 0.17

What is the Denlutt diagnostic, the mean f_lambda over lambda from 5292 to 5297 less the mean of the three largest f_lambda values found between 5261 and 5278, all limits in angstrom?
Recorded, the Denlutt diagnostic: -1.0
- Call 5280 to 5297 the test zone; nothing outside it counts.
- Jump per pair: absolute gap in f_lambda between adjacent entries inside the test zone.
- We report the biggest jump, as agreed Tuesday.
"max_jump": 1.24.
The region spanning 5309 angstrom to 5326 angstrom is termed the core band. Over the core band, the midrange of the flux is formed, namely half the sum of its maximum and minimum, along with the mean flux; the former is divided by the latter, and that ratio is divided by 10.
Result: 0.097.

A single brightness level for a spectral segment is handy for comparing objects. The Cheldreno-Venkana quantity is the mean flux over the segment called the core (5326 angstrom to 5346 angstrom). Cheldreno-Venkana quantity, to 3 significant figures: 3.78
